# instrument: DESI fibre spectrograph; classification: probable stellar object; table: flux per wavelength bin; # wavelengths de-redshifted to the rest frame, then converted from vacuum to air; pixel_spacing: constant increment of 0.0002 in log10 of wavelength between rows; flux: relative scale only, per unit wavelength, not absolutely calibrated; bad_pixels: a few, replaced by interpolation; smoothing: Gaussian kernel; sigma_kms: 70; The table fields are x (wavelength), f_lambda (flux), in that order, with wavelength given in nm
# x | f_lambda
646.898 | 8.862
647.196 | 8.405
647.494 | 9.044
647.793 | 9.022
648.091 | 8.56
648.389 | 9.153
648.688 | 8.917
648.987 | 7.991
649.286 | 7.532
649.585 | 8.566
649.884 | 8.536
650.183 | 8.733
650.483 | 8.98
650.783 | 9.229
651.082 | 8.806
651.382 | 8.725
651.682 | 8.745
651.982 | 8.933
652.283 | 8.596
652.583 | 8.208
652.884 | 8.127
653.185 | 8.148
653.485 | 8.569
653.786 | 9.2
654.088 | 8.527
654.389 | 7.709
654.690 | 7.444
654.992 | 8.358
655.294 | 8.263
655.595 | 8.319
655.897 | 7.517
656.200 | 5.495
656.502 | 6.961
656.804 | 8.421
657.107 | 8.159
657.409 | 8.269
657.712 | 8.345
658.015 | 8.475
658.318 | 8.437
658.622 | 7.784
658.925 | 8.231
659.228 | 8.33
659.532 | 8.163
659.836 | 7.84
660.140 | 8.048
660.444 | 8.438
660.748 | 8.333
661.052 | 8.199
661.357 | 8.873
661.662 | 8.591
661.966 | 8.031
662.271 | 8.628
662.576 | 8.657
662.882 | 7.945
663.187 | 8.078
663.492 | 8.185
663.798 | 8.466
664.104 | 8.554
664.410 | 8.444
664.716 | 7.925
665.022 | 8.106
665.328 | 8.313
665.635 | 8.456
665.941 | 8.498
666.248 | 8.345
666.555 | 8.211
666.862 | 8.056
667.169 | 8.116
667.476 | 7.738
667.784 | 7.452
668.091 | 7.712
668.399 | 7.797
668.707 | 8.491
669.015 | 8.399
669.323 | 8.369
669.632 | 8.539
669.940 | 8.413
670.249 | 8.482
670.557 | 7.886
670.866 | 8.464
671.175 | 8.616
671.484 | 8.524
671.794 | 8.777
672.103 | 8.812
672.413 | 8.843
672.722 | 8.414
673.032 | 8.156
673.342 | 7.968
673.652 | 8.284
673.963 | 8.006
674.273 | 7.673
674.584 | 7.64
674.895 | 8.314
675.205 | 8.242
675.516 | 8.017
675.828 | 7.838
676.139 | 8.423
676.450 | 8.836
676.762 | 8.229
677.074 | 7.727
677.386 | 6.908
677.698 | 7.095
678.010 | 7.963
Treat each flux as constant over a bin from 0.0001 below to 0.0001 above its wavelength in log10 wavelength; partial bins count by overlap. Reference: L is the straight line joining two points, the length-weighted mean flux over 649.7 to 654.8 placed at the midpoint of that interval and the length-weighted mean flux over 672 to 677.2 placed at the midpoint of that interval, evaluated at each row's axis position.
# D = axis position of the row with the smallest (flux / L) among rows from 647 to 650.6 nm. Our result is 649.286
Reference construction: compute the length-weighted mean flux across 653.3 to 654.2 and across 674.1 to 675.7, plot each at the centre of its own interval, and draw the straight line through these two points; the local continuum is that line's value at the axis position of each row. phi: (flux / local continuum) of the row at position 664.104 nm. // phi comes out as 1.02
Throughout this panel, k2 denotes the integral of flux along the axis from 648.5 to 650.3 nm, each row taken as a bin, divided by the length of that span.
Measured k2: 8.39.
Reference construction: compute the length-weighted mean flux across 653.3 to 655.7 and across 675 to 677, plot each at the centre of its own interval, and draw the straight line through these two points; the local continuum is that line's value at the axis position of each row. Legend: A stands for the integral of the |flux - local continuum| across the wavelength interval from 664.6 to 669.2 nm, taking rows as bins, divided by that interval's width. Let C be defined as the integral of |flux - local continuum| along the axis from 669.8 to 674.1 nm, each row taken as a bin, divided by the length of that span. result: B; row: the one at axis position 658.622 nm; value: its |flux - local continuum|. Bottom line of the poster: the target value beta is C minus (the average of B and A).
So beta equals -0.10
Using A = 0.28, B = 0.50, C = 0.291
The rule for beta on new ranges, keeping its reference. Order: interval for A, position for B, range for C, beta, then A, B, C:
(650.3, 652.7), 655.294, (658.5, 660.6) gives -0.05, 0.50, 0.03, 0.219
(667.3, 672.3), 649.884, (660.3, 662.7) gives -0.02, 0.36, 0.23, 0.270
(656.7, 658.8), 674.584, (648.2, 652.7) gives 0.11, 0.17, 0.61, 0.495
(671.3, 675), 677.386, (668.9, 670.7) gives -0.62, 0.34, 1.33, 0.213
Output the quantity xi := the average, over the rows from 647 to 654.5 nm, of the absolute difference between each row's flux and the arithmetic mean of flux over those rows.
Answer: 0.34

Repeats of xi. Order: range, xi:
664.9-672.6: 0.29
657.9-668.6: 0.25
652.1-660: 0.44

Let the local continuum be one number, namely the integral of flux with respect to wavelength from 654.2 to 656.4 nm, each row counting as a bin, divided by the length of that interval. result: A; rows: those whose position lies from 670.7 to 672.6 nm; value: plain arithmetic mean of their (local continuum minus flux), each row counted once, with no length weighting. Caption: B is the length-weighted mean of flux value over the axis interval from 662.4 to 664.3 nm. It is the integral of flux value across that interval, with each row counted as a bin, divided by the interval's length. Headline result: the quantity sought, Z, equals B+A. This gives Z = 7.23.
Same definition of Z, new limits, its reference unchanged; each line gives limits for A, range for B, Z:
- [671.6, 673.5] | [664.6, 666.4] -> 7.38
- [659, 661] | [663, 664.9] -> 7.67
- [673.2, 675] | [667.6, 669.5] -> 7.64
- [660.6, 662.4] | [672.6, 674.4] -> 7.23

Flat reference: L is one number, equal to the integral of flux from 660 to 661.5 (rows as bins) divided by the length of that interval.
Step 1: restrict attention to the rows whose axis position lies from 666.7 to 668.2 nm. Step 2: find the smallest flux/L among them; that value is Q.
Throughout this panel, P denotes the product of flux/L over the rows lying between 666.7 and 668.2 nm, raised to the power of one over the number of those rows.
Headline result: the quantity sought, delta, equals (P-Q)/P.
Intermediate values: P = 0.93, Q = 0.89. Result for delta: 0.05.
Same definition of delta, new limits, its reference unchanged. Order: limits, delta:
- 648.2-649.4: 0.10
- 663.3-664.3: 0.03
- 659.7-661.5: 0.05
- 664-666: 0.05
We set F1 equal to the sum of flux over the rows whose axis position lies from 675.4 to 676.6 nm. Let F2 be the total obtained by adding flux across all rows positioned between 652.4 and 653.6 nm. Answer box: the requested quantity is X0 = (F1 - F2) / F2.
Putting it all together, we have 0.00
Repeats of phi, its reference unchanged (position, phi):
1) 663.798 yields 1.01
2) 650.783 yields 1.04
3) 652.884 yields 0.93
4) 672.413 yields 1.10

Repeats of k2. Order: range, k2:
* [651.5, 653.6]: 8.48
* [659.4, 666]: 8.31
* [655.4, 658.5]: 7.85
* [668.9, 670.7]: 8.35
